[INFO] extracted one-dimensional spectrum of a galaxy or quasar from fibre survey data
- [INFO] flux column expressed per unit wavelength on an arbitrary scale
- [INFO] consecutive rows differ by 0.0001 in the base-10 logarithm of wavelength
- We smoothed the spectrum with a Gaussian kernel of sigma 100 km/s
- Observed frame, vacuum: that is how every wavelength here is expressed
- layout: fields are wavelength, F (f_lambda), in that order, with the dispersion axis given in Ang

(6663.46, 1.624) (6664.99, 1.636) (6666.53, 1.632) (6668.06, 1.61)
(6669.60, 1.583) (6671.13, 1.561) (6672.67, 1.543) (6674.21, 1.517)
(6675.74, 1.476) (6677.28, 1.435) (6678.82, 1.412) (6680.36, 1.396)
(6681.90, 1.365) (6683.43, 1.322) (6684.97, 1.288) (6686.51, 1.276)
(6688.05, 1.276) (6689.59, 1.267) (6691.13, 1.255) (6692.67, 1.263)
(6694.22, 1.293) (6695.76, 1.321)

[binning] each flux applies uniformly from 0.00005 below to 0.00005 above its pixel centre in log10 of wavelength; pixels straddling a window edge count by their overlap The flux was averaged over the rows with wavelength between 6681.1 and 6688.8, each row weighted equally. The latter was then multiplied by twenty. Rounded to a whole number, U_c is 26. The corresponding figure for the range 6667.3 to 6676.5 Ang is 31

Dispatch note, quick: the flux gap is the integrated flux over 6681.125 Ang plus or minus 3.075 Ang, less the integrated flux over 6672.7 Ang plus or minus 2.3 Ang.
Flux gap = 1.4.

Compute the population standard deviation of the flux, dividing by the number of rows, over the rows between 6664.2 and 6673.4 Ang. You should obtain 0.035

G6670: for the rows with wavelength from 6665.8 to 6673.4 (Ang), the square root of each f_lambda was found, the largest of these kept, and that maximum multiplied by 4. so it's 5.11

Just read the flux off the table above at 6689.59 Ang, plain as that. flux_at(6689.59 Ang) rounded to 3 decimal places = 1.267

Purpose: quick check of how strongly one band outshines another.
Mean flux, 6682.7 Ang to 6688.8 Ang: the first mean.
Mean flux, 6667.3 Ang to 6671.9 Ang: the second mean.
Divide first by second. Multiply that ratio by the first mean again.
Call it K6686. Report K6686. 1.05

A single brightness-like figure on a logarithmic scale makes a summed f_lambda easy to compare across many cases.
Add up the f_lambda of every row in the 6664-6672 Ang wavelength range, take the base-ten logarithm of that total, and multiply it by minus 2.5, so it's -2.26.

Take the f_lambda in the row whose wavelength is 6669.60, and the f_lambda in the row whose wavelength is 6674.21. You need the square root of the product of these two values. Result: 1.55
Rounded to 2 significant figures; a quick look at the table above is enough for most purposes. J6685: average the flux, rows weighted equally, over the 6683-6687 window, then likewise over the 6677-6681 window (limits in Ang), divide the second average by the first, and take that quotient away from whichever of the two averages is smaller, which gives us 0.20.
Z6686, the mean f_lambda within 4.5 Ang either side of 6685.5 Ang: 1.30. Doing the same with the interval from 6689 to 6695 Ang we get 1.27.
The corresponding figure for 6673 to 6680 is 1.46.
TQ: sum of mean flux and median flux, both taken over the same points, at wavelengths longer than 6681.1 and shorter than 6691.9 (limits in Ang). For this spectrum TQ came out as 2.57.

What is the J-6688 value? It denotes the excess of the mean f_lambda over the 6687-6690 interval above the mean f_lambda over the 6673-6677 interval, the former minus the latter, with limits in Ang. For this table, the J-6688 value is -0.22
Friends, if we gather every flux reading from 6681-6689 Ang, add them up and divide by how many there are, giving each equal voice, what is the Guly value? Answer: 1.31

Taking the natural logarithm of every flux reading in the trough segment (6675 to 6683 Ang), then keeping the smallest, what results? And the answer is 0.31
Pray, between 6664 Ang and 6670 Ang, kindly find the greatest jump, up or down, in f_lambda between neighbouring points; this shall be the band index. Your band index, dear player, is 0.0270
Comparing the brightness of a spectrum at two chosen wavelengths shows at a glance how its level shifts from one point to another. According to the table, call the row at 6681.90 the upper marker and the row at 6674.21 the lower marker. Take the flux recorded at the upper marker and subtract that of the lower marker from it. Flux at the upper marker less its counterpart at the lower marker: -0.15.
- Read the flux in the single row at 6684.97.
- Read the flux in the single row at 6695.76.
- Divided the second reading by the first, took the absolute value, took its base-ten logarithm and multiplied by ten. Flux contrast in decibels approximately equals 0.11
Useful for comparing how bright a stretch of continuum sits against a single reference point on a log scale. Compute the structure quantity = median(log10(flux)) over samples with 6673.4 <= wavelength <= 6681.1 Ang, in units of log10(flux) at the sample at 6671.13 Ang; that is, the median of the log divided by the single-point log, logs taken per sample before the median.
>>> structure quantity 0.81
